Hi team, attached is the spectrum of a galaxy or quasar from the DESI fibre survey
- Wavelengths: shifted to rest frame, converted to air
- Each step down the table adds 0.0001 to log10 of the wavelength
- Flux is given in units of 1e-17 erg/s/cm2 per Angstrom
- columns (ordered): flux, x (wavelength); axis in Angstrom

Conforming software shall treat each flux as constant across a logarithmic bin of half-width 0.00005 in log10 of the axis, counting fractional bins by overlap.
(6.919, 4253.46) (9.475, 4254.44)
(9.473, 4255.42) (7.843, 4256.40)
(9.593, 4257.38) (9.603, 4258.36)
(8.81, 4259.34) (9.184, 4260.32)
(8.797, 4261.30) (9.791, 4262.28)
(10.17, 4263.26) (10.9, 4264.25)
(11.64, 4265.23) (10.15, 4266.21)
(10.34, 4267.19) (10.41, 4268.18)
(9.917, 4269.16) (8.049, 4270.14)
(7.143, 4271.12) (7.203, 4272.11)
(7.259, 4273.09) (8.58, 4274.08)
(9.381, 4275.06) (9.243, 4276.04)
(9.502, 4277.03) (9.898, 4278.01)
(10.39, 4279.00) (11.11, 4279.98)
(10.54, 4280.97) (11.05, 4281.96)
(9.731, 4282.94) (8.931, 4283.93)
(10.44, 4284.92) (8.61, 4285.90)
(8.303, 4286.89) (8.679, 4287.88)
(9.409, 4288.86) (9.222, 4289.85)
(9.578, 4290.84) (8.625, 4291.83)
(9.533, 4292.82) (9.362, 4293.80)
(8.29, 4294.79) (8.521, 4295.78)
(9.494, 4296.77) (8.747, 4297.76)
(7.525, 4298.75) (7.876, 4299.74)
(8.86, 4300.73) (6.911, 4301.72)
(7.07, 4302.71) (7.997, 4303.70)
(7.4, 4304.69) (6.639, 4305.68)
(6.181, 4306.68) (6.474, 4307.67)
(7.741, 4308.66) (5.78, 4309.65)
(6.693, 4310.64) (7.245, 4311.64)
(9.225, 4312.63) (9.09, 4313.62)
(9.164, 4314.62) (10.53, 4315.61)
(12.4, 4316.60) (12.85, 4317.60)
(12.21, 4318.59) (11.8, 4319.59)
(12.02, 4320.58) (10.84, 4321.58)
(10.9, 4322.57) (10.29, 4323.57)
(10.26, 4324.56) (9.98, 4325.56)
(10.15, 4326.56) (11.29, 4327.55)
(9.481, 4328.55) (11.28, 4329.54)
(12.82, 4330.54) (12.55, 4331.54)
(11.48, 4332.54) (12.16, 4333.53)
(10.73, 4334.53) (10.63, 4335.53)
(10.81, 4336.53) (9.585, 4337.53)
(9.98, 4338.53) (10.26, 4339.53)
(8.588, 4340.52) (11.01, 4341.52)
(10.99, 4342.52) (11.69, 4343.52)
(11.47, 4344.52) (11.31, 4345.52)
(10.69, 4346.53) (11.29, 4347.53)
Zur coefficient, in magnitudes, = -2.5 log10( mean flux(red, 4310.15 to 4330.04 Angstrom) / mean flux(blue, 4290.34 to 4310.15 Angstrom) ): -0.29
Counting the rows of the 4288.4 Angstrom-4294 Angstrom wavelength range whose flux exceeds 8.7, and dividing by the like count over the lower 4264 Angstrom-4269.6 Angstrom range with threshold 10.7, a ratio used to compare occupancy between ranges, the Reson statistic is 2.5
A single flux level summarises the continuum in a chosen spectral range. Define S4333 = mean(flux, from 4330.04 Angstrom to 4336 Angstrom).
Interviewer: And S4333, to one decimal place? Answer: 11.7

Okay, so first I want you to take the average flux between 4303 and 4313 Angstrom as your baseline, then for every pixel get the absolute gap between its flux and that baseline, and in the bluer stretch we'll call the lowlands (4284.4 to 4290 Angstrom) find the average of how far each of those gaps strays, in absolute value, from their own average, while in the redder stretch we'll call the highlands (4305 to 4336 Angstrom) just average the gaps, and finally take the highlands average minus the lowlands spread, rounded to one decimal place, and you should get 2.6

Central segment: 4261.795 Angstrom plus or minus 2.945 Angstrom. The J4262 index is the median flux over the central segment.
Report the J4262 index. 9.5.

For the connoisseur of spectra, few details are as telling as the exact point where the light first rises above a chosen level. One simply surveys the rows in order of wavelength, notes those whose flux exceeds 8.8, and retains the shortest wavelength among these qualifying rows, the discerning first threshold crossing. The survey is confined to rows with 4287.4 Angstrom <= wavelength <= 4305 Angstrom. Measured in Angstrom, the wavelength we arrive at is 4288.86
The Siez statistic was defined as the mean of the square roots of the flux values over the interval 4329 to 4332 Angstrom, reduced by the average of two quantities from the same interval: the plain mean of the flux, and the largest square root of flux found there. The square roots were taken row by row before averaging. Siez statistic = -4.4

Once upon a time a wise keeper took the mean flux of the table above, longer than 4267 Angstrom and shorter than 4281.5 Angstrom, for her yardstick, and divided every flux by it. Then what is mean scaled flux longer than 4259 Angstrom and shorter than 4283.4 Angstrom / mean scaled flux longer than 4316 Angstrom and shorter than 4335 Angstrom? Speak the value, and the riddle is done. 0.84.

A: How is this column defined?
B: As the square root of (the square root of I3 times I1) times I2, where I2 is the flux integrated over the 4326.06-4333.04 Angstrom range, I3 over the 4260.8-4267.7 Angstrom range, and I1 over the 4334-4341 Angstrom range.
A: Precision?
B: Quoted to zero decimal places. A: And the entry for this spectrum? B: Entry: 75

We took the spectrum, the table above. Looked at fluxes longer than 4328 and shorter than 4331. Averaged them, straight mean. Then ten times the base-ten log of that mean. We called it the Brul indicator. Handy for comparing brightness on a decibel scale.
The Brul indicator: 10.5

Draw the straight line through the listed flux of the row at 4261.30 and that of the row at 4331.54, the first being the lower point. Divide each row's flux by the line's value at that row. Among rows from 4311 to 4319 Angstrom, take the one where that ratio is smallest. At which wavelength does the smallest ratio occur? 4311.64 Angstrom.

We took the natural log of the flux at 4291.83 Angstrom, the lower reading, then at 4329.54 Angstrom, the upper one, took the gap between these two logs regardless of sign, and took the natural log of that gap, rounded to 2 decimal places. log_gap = -1.32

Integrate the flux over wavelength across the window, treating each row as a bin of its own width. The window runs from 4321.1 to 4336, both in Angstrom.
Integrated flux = 164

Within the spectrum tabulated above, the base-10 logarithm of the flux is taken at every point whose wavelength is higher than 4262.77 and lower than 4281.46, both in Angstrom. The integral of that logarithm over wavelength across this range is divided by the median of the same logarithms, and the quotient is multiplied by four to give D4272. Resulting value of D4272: 73.3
